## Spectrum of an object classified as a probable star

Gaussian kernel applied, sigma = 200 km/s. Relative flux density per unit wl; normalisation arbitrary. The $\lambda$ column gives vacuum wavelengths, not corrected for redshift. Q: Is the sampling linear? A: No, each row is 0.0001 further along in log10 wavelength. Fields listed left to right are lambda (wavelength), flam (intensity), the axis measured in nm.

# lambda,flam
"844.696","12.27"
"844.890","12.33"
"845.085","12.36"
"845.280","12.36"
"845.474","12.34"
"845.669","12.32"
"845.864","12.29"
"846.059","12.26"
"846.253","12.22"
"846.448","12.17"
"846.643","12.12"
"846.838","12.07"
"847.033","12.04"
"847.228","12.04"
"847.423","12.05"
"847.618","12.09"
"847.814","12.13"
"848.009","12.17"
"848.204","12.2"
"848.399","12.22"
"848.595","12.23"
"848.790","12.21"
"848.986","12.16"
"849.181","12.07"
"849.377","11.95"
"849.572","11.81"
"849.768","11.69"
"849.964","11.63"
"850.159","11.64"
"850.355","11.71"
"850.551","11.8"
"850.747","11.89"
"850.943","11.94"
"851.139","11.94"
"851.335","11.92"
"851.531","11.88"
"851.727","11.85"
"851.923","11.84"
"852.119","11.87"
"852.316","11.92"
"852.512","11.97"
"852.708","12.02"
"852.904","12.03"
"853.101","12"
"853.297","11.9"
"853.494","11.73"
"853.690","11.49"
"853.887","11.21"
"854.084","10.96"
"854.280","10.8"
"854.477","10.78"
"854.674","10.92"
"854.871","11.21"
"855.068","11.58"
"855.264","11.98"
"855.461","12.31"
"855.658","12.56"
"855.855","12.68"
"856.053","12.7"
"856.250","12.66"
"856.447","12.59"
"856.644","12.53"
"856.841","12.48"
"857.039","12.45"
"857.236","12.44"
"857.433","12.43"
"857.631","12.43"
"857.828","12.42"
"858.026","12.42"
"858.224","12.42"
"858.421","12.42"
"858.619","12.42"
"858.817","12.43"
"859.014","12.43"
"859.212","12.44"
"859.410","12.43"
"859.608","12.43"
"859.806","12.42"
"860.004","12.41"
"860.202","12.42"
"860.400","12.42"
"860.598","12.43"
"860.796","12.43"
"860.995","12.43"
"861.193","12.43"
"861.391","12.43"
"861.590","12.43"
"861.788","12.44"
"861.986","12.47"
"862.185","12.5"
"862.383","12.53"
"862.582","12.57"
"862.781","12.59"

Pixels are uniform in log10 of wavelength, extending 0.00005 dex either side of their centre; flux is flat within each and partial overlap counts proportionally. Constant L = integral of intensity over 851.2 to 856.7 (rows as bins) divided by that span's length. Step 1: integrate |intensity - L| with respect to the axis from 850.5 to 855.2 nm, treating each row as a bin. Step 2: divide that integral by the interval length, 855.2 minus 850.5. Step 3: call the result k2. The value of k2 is 0.298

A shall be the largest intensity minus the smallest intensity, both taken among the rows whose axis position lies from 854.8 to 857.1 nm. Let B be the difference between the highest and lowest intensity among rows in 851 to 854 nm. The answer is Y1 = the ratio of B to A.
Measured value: 0.6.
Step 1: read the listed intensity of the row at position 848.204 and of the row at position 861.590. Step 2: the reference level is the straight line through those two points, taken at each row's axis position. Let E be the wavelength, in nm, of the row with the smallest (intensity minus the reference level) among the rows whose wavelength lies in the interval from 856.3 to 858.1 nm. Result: 858.026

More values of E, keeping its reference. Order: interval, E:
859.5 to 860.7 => 860.004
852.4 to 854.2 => 854.084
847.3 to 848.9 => 847.423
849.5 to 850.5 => 849.964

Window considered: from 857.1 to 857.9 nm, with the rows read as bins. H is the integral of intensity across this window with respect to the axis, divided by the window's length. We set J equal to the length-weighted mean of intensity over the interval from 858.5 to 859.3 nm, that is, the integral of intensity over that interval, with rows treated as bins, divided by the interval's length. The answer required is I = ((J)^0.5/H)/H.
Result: 0.0228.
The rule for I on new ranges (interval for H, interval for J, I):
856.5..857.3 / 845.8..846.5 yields 0.0224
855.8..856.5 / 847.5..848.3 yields 0.0218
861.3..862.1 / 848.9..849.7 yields 0.0224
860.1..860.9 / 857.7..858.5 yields 0.0229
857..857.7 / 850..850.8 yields 0.0221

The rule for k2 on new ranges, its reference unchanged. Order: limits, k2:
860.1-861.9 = 0.580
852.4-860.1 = 0.557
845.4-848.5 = 0.320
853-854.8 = 0.584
